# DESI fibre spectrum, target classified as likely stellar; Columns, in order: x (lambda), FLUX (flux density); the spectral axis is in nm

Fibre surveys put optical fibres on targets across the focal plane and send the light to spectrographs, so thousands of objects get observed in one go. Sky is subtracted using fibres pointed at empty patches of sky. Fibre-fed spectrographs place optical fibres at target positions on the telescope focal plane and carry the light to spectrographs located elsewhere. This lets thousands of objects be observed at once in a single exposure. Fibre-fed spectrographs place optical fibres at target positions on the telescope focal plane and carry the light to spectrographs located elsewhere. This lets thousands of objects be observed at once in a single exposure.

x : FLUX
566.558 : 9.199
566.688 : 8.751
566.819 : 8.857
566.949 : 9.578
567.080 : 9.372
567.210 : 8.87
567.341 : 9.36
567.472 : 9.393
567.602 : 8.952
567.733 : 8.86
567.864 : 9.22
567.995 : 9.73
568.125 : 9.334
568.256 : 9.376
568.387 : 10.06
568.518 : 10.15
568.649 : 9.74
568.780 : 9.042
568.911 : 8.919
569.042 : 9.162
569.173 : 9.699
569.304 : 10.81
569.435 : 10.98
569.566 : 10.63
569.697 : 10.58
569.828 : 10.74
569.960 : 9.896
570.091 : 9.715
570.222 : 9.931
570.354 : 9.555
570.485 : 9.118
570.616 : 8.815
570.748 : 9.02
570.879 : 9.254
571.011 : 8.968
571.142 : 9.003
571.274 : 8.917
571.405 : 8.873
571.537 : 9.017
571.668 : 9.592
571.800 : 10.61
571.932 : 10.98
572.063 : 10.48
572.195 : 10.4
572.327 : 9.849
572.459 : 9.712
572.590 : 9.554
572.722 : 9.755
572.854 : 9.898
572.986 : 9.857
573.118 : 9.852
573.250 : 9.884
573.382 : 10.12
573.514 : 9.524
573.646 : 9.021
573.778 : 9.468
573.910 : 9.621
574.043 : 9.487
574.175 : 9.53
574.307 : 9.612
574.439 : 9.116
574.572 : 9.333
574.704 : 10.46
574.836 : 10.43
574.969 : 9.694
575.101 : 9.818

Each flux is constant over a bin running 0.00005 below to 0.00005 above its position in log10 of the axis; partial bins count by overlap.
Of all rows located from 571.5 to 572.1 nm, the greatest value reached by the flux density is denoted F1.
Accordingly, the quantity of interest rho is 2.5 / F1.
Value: 0.228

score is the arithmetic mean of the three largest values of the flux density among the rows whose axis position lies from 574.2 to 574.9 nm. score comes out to 10.2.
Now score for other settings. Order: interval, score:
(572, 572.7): 10.2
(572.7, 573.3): 9.9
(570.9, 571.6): 9.0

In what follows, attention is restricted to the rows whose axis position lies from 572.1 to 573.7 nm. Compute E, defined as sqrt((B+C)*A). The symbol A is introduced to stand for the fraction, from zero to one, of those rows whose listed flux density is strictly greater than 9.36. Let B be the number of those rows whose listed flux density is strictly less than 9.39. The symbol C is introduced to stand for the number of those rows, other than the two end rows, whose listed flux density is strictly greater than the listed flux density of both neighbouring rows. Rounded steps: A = 0.9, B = 1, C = 2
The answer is 1.7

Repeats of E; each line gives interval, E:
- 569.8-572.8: 2.8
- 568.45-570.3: 2.0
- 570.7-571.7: 1.1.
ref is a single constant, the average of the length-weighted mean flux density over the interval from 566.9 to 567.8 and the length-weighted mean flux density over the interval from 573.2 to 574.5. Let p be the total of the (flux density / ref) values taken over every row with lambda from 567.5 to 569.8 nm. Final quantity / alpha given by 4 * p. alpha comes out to 70.6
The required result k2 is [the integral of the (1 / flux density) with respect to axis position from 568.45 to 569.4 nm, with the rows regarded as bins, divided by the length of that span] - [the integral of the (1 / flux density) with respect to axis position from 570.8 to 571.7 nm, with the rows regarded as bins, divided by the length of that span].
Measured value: -0.0067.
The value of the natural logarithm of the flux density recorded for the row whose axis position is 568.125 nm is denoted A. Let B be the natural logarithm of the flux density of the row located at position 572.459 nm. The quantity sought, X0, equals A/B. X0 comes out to 0.98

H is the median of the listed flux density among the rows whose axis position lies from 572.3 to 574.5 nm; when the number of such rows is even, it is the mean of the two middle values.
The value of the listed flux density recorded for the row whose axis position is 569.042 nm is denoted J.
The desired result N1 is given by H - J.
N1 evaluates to 0.5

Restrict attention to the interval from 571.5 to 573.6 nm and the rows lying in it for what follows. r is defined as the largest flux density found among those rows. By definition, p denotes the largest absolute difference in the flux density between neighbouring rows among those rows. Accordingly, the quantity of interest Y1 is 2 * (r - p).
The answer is 19.9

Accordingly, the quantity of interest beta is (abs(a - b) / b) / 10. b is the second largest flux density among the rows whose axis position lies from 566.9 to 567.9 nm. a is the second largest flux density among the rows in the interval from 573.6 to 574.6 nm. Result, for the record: 0.002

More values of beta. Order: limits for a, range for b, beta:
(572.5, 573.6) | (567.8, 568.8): 0.002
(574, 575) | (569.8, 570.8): 0.005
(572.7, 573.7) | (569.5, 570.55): 0.007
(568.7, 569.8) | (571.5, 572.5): 0.002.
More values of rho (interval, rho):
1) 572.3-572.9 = 0.253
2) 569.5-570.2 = 0.233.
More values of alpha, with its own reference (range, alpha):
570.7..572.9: 70.0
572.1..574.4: 70.6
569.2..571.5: 70.4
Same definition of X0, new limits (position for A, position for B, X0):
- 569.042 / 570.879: 1.00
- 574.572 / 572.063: 0.95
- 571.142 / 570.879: 0.99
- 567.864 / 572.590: 0.98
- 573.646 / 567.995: 0.97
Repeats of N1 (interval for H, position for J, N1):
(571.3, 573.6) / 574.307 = 0.2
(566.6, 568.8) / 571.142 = 0.4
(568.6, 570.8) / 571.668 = 0.1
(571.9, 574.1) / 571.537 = 0.8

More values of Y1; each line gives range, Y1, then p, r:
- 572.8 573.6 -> 19.0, 0.60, 10.12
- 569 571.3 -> 19.7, 1.11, 10.98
